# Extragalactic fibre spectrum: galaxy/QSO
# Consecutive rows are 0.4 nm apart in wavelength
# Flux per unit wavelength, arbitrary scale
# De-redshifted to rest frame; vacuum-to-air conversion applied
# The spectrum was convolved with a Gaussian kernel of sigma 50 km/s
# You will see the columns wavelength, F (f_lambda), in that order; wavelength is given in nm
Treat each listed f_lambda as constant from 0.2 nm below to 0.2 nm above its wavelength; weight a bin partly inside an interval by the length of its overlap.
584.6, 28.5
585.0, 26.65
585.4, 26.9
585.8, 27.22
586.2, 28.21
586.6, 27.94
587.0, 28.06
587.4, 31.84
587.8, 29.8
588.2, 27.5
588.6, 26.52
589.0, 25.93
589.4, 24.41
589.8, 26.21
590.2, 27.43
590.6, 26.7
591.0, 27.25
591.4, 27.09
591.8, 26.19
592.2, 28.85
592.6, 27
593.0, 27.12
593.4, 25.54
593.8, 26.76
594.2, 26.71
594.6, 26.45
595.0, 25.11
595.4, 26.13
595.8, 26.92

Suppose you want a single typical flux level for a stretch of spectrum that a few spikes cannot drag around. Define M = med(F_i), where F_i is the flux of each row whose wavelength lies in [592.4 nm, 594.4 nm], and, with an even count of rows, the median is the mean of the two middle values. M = 26.8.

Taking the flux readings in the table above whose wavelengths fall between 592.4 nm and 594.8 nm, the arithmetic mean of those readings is 26.6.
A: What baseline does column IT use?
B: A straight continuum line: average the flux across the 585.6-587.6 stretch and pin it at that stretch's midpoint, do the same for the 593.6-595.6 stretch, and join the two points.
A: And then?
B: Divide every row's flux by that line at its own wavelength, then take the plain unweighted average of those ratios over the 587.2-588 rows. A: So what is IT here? 1.09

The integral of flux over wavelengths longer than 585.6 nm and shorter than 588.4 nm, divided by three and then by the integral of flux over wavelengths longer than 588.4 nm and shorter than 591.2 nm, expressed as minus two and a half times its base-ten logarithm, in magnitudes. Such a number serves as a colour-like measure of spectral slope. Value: 1.10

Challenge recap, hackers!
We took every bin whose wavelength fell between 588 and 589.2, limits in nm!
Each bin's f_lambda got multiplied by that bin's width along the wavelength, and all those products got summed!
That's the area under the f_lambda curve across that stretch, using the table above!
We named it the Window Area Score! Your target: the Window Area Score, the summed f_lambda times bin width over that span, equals 32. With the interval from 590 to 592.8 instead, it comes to 76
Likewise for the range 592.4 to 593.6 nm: 32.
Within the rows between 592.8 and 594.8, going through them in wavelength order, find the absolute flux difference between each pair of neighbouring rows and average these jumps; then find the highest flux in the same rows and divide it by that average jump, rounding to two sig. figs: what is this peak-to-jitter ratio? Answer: 35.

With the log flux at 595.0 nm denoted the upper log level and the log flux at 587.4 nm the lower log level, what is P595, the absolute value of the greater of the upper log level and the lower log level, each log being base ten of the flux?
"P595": 1.50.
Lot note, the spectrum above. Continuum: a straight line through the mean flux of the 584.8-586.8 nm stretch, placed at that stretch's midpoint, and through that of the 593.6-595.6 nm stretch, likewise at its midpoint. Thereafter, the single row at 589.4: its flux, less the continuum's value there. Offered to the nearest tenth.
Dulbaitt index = -2.5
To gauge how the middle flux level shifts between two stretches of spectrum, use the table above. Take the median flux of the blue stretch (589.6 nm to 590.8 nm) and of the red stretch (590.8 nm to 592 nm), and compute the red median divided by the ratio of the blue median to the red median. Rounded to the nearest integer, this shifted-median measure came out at 27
